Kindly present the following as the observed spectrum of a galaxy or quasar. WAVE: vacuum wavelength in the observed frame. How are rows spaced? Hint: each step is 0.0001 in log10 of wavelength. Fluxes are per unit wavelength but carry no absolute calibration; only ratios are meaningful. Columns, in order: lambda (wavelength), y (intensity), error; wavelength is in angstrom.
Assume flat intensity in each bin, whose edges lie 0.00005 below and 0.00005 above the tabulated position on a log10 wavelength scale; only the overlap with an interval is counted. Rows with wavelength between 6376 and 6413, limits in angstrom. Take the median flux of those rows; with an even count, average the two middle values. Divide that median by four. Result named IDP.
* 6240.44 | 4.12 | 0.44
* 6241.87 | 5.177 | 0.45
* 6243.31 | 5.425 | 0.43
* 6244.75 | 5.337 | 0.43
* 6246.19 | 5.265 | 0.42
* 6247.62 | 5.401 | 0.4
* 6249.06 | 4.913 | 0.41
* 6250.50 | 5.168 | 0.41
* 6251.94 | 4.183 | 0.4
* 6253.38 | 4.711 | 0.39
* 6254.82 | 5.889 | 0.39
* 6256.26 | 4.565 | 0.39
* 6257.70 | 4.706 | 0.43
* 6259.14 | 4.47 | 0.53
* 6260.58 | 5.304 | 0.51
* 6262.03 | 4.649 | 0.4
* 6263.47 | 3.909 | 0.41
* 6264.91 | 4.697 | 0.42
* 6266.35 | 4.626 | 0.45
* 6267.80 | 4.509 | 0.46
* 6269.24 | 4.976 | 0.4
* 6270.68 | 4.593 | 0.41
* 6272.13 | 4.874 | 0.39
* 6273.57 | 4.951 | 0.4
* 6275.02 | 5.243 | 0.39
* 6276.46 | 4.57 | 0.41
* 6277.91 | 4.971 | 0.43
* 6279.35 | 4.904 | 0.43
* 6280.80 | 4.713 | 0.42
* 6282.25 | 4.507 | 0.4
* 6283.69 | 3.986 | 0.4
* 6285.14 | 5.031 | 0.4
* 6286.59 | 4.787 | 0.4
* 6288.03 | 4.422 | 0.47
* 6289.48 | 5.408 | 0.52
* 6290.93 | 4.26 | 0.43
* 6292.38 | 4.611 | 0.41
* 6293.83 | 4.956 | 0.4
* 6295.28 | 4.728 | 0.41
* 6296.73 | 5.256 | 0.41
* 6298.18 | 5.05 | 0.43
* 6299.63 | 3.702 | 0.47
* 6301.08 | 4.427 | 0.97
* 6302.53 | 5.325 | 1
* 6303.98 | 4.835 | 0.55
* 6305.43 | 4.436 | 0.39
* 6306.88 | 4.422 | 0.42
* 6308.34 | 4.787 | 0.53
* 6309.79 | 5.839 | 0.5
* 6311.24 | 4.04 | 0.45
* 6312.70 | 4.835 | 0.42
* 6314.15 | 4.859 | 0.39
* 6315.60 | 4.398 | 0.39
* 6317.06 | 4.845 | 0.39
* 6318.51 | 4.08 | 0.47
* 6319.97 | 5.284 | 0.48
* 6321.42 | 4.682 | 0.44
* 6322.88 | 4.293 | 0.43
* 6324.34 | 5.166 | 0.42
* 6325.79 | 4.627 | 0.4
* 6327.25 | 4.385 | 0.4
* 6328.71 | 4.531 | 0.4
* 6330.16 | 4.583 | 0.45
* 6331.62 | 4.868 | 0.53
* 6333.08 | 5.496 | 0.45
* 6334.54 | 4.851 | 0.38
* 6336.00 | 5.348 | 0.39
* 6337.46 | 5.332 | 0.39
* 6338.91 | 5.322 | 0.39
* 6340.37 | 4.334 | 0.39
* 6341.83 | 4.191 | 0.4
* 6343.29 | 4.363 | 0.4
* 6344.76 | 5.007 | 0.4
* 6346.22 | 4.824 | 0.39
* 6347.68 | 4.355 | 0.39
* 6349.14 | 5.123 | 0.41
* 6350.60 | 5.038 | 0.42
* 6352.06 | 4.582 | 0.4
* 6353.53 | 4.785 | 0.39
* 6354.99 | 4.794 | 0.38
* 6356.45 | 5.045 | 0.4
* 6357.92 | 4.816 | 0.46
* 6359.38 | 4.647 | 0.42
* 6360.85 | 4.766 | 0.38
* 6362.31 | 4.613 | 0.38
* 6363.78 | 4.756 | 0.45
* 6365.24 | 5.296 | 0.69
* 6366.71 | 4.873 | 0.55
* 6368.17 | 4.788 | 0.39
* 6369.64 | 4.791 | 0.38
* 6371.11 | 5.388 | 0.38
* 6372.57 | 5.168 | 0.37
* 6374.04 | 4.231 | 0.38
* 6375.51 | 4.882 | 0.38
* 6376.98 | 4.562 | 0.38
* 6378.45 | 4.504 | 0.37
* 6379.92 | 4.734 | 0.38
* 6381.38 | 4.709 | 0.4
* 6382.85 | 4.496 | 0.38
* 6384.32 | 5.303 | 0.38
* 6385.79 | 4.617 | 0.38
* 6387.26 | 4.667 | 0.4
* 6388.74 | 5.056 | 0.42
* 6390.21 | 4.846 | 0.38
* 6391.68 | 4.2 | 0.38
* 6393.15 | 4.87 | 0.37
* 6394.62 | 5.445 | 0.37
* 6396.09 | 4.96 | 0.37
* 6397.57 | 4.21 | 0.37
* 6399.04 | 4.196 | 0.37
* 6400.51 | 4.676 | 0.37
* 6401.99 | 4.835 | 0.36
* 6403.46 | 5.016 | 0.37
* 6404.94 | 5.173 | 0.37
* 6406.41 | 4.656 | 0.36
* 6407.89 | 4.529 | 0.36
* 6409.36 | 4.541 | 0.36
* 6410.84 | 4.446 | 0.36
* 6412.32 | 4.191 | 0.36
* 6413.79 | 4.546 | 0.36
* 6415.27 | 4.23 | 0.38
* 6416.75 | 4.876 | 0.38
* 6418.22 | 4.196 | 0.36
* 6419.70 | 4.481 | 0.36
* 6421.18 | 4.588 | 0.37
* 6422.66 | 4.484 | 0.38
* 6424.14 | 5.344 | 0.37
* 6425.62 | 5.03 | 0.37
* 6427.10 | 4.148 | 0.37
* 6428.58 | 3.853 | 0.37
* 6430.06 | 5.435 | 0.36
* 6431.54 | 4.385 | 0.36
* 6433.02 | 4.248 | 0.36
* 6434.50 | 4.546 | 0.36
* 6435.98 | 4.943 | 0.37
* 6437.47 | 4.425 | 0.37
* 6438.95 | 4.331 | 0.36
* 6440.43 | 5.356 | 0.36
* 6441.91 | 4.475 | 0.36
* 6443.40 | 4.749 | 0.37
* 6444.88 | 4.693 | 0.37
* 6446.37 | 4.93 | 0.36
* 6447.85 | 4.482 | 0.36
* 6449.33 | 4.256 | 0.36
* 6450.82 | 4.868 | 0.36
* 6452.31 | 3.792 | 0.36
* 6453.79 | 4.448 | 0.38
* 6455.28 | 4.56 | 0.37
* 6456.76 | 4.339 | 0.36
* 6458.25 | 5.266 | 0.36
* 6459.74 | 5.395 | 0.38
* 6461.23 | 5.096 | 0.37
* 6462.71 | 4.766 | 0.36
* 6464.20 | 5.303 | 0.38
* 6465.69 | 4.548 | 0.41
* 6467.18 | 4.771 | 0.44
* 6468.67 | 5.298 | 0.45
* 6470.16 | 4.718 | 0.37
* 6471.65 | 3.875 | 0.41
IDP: 1.17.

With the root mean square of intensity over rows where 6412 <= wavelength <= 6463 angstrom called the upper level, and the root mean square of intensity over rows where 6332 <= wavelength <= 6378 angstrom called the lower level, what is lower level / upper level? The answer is 1.05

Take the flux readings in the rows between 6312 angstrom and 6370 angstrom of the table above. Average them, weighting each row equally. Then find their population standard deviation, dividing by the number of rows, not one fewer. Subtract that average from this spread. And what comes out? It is -4.45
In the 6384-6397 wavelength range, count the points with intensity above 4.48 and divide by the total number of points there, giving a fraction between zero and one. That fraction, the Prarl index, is 0.89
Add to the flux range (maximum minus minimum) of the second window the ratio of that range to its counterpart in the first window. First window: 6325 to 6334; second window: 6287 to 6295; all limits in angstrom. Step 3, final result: 2.2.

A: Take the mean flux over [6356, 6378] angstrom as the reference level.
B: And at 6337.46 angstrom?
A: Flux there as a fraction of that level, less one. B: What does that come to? 0.10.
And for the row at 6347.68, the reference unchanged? -0.10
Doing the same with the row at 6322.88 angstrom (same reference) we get -0.11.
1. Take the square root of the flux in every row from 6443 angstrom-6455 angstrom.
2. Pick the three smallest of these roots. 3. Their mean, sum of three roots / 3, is 2.04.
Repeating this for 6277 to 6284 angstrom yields 2.10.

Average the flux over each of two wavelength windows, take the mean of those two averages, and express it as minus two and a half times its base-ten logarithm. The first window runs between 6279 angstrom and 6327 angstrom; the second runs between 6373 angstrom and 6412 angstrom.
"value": -1.68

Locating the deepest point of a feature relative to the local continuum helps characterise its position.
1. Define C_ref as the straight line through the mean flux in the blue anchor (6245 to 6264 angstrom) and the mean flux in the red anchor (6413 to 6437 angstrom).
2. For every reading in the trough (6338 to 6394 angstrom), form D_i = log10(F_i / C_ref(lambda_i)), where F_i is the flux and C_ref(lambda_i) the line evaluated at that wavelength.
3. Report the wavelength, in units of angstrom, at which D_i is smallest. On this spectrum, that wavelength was 6341.83 angstrom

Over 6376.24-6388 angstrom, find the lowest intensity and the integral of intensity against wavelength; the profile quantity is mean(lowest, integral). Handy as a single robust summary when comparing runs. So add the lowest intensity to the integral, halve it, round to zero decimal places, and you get 30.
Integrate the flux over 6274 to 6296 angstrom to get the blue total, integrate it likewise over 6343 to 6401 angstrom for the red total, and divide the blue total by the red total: 0.4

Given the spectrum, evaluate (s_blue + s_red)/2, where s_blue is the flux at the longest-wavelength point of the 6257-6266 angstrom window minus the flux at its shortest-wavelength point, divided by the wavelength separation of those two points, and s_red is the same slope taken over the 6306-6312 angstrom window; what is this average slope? -0.044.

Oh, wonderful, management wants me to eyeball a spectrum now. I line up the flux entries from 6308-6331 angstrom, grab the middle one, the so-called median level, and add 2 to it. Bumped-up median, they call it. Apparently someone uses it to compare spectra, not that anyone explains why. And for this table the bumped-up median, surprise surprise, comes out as 6.65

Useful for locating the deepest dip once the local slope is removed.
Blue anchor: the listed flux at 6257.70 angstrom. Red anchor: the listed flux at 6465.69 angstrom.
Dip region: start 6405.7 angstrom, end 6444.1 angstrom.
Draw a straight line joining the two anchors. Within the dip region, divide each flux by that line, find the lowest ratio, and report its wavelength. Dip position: 6428.58 angstrom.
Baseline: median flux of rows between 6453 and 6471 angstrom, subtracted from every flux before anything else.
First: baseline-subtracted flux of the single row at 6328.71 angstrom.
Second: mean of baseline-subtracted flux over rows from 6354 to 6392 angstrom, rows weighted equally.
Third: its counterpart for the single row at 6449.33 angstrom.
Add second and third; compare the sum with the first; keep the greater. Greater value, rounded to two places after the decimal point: -0.24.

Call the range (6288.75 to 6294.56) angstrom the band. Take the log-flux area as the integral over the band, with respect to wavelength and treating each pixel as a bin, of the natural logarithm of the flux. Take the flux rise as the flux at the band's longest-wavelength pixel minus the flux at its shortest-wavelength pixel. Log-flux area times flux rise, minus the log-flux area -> -13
